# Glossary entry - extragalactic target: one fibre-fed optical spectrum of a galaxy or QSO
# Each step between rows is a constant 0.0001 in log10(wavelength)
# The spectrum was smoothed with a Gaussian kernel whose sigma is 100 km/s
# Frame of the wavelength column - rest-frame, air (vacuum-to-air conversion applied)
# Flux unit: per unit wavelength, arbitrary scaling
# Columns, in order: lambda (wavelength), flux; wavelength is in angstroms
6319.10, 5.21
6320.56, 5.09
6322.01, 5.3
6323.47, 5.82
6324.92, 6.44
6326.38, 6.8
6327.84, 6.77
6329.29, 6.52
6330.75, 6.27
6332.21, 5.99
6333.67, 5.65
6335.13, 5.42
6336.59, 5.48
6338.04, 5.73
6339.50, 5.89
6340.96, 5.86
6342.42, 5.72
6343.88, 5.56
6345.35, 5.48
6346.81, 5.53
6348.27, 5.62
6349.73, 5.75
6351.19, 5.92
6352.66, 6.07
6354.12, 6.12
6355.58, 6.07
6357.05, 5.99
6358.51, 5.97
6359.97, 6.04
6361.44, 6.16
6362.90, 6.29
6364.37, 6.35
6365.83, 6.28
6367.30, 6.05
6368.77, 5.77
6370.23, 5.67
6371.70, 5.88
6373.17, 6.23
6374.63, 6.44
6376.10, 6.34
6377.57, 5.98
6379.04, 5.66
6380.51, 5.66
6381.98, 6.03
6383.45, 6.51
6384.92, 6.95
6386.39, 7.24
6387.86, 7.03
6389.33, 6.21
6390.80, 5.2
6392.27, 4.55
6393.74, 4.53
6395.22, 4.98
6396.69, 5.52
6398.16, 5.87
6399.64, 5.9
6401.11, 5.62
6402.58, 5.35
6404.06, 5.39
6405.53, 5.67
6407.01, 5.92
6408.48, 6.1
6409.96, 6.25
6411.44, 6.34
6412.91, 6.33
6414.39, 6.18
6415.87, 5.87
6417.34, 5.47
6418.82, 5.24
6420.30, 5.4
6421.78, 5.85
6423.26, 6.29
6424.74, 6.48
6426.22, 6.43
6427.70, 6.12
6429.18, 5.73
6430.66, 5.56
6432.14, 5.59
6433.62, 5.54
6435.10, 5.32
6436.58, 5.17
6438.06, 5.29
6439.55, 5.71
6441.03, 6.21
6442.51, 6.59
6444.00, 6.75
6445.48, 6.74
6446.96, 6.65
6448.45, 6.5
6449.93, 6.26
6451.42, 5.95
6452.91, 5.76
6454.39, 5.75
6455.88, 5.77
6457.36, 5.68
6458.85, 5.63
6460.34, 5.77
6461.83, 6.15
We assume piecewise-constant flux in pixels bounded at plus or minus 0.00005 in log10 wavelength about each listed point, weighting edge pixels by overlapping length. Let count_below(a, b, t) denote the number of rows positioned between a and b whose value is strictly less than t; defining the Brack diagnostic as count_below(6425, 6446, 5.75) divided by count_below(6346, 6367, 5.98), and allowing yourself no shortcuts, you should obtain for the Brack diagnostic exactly 1.6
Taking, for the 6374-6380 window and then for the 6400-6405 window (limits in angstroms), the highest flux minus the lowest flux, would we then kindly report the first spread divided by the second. 2.9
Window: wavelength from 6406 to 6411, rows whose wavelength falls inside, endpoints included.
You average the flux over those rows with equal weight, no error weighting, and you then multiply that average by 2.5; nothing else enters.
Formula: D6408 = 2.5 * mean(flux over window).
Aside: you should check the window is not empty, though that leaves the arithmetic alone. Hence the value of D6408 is 15.2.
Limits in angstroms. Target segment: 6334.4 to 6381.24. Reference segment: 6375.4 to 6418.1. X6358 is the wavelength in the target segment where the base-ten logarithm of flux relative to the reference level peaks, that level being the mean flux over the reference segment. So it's 6374.63 angstroms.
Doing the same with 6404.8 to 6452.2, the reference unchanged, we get 6444.00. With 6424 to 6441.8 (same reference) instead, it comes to 6424.74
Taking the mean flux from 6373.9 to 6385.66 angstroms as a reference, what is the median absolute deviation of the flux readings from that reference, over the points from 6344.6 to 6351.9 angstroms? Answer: 0.6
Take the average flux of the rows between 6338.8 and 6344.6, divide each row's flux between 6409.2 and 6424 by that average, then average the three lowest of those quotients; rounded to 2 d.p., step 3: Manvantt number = 0.93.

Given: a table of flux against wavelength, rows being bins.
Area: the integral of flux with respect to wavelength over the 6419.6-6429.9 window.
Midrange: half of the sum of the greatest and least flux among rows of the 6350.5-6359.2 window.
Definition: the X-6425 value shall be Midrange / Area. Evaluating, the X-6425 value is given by 0.10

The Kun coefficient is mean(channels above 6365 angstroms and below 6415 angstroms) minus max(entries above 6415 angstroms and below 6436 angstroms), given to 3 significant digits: -0.550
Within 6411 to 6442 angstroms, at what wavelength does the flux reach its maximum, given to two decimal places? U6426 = 6424.74 angstroms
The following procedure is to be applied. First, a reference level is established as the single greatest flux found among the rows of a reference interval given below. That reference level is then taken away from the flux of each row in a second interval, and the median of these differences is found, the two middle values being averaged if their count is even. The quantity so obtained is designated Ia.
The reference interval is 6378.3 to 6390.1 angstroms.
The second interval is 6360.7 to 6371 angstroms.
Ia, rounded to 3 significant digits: -1.08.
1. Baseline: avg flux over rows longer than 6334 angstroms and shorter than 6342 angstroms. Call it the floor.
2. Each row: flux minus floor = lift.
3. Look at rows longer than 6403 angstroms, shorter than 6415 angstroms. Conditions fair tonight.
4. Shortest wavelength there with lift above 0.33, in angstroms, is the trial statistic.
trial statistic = 6408.48 angstroms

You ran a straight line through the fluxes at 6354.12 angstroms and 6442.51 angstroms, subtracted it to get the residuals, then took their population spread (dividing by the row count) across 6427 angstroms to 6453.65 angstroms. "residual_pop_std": 0.49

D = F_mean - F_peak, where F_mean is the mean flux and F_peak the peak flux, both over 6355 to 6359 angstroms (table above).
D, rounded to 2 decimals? -0.06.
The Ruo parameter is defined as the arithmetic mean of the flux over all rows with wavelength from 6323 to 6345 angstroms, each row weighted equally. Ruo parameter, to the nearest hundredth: 5.99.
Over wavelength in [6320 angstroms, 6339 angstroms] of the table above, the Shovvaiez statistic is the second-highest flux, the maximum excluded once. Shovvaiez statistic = 6.77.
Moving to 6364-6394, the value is 7.03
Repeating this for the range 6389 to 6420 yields 6.33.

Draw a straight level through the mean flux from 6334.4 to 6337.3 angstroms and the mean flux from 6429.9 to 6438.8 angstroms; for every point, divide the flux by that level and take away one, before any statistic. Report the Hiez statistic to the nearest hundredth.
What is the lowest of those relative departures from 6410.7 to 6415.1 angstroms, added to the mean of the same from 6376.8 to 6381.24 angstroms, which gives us 0.20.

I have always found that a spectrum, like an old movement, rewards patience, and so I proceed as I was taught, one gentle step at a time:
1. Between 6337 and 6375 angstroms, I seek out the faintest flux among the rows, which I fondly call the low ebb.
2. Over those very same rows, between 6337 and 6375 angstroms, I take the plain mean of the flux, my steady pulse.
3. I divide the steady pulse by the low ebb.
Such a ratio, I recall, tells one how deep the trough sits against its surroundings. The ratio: 1.08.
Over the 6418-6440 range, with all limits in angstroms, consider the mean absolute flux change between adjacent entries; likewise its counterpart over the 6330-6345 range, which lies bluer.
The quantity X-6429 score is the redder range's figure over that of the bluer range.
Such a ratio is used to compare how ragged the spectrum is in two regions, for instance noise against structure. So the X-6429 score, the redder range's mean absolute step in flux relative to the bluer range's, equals 1.23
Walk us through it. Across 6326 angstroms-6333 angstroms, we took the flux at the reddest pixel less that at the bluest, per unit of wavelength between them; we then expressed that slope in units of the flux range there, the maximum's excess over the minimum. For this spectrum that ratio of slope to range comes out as -0.17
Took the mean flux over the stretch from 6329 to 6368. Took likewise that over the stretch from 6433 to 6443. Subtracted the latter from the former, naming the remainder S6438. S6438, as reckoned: 0.2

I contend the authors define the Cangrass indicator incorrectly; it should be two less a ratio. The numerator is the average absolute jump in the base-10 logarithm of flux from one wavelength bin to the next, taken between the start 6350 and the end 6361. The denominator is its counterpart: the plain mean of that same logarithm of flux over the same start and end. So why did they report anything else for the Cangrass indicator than 1.99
